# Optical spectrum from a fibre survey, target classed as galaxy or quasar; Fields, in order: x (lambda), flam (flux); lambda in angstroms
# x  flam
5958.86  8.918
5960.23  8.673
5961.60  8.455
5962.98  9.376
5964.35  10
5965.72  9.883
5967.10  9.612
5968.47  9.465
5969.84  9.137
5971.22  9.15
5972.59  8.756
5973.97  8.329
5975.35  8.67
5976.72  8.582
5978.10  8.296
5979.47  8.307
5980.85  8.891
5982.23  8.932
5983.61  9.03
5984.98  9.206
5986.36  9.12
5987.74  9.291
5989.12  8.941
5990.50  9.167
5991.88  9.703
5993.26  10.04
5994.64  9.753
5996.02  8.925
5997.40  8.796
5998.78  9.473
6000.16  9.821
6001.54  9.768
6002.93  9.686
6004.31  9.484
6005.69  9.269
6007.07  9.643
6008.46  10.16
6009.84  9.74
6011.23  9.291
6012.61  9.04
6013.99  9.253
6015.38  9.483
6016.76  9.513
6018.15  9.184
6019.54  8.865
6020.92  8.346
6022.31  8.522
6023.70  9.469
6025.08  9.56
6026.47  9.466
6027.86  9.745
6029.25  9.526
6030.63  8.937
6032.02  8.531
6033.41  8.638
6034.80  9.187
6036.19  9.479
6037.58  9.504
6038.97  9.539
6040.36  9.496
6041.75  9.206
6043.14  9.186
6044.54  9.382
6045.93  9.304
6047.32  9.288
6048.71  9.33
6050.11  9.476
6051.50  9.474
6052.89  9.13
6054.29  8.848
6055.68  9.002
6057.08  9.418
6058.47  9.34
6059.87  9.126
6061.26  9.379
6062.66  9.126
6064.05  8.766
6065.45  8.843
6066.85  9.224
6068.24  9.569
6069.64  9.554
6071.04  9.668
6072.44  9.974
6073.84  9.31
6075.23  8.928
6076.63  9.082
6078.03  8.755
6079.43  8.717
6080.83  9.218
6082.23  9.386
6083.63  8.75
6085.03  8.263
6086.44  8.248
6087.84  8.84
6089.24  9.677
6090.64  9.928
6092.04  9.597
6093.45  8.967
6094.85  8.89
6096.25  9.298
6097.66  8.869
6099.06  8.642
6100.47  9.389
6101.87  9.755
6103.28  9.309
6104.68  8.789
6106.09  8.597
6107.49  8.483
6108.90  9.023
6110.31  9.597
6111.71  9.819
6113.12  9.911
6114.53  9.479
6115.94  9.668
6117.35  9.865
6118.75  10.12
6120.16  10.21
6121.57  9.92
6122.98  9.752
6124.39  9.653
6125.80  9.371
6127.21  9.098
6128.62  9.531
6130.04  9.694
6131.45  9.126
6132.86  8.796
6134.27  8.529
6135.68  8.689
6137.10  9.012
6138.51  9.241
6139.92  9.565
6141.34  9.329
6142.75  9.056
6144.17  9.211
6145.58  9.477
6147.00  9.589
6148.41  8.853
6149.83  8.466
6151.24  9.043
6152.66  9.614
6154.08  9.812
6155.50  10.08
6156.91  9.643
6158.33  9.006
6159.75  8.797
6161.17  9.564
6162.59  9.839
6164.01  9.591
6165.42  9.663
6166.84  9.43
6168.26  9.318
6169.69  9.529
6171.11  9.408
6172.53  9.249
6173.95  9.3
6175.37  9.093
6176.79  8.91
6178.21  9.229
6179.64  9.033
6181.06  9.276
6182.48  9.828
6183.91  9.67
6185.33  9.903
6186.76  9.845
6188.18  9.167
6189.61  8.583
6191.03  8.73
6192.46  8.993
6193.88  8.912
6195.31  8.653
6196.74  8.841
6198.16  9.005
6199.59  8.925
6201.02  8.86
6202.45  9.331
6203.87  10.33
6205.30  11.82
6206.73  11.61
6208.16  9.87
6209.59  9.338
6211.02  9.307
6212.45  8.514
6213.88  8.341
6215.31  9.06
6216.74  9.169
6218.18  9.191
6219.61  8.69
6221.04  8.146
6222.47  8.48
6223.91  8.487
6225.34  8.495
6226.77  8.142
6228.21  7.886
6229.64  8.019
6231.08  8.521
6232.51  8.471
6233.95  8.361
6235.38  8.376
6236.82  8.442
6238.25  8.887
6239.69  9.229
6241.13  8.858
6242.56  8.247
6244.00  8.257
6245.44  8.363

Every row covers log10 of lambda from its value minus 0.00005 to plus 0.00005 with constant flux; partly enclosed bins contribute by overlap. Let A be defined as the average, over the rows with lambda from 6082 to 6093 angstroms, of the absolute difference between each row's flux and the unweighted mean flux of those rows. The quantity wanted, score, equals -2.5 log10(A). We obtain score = 0.6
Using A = 0.56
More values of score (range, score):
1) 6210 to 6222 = 1.1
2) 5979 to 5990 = 1.8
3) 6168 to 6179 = 2.2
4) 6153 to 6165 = 1.2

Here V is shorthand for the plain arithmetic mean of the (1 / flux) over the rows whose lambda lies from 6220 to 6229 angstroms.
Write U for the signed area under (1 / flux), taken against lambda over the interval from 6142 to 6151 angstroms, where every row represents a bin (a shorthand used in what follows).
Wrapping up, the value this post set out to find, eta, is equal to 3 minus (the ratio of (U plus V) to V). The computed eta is -6.2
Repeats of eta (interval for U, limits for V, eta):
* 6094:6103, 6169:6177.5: -7.1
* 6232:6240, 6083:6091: -6.3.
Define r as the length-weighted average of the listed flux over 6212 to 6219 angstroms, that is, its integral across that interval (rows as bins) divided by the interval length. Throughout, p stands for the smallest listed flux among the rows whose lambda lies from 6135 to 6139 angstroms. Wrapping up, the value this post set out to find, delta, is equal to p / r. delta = 0.98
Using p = 8.689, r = 8.9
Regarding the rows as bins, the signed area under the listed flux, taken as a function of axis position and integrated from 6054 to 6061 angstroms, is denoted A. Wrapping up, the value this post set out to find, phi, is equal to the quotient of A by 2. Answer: 32.1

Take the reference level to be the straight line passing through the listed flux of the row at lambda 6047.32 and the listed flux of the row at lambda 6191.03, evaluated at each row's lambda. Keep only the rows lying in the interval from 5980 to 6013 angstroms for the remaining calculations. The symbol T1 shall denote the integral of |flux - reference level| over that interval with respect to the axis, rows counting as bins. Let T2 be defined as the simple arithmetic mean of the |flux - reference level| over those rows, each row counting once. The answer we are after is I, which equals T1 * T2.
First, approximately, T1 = 12.1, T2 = 0.36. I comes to 4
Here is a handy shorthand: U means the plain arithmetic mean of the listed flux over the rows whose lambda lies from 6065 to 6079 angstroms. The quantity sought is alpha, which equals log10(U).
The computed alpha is 0.968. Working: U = 9.29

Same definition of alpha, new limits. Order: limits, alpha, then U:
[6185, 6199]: 0.957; 9.06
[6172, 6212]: 0.974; 9.41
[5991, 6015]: 0.979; 9.52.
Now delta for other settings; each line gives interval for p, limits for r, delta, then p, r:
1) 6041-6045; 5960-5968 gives 0.98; 9.186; 9.4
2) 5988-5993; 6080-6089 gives 1.01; 8.941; 8.8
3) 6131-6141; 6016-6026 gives 0.94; 8.529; 9.1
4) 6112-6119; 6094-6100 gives 1.06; 9.479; 8.9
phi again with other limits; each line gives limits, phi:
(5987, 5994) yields 33.0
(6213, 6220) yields 31.1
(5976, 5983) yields 30.1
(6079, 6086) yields 30.9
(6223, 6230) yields 28.8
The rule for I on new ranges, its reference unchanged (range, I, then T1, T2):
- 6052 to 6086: 3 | 10.3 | 0.30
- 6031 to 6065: 2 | 7.2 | 0.21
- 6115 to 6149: 9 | 17.2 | 0.50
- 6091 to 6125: 10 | 18.6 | 0.55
